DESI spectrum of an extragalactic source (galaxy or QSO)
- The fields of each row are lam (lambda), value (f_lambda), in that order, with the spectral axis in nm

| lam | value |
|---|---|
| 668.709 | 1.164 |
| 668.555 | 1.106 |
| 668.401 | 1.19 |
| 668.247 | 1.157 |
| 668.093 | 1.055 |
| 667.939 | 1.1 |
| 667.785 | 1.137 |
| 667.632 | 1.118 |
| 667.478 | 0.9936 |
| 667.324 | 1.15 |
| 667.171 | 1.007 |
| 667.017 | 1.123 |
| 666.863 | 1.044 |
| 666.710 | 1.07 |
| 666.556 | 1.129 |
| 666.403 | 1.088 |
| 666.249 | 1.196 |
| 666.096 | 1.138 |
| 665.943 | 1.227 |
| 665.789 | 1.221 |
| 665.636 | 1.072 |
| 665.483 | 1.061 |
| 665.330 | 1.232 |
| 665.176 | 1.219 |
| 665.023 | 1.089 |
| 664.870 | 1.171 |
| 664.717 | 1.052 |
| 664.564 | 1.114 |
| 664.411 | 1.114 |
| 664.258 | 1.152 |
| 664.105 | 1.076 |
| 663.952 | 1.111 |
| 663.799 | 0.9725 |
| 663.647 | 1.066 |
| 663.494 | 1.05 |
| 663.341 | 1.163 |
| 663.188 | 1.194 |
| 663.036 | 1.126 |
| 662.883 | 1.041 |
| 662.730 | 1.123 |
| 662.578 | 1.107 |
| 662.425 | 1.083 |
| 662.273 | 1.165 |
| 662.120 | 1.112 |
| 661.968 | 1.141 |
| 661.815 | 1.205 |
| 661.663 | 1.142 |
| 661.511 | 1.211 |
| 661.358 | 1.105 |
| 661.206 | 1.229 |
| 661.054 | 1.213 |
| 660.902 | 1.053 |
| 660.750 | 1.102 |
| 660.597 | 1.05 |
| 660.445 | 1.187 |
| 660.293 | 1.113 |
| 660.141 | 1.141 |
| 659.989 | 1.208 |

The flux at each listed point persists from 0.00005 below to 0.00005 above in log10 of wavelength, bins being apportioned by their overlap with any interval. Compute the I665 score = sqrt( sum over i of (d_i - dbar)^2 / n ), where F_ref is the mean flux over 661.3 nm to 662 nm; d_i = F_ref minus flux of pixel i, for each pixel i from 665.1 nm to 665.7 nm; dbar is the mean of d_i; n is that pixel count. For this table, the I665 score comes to 0.080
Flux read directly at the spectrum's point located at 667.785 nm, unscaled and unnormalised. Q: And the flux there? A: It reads 1.137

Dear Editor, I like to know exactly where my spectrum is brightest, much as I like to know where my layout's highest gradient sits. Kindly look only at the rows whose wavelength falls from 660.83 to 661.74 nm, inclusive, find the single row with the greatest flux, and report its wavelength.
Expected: 661.206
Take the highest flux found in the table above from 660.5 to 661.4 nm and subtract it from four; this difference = 2.77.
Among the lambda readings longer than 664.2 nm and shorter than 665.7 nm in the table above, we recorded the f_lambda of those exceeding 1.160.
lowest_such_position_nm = 664.870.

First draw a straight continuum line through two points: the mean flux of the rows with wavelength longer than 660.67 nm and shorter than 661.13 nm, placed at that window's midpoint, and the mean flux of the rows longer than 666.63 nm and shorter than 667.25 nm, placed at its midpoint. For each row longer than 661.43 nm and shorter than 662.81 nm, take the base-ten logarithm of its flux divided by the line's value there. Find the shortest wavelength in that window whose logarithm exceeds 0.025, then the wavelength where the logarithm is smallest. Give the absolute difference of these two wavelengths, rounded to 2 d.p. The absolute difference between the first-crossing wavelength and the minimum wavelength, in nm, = 0.91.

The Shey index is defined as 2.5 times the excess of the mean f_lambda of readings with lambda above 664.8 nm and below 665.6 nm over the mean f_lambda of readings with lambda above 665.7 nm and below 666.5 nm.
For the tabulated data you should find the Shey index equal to -0.05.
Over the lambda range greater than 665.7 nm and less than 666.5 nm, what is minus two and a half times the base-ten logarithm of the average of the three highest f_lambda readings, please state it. -0.211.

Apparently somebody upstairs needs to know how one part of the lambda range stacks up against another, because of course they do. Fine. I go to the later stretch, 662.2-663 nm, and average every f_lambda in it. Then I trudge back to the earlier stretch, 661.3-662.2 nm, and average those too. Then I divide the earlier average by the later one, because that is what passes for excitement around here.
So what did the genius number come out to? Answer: 1.044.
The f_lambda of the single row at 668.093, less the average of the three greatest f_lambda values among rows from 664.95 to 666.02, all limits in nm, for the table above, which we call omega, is -0.17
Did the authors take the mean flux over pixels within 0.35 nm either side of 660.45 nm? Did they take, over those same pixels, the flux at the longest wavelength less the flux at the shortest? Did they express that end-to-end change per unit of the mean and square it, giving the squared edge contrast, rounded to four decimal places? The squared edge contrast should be 0.0012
